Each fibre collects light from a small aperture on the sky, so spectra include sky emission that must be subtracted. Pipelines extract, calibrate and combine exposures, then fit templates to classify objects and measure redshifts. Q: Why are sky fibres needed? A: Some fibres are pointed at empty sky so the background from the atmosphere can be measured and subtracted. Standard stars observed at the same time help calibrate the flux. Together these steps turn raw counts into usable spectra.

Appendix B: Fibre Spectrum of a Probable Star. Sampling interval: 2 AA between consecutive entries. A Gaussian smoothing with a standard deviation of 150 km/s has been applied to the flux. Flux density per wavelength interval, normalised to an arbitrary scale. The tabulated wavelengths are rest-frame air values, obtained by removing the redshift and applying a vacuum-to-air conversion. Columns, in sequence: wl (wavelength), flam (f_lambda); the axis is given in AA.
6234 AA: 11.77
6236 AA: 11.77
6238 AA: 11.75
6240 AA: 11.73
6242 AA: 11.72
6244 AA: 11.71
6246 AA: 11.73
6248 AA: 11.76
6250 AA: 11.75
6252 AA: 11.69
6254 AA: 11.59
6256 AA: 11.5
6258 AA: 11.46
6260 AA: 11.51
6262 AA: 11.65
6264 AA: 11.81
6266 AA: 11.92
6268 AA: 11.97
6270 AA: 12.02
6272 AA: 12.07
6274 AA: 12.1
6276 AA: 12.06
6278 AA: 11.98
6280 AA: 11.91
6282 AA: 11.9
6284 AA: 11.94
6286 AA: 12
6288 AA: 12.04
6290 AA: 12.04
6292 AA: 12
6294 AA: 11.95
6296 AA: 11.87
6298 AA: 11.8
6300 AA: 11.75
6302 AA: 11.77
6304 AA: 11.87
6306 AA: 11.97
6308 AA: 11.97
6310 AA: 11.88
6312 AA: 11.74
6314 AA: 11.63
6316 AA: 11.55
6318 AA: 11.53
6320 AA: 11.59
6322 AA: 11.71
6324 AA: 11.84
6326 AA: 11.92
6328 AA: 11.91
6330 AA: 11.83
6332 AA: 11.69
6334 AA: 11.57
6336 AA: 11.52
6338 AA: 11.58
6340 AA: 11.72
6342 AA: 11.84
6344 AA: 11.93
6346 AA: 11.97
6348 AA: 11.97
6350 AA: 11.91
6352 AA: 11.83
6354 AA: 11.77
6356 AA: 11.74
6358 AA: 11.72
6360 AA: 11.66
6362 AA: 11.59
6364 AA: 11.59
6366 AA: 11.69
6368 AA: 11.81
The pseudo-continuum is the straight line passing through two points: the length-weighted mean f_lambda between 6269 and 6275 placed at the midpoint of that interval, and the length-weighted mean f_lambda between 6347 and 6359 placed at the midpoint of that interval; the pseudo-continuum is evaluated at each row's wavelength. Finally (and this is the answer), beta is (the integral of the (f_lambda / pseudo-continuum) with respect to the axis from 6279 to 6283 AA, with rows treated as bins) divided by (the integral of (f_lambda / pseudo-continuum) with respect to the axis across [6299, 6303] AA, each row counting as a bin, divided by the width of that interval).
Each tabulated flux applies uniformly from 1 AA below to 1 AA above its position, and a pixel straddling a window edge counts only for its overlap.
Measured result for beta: 4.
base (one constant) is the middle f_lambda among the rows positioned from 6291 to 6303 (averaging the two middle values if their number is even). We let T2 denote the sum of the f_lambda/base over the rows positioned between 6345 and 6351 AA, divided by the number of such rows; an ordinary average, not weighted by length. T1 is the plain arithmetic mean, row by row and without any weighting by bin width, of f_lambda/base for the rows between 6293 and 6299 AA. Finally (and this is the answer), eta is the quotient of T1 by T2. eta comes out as 0.99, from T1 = 1.00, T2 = 1.010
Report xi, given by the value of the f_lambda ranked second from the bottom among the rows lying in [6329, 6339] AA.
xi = 11.57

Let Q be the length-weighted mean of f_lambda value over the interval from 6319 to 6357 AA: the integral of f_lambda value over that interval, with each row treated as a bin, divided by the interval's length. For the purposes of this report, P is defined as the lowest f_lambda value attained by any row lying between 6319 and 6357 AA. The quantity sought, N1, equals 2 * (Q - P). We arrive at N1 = 0.52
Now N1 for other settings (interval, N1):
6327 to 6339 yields 0.33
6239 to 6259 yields 0.41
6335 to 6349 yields 0.54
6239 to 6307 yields 0.76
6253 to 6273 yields 0.58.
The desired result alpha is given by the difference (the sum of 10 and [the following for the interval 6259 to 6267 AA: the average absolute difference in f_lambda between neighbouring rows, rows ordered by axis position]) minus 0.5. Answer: 9.64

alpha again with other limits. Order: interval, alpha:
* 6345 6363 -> 9.55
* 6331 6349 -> 9.58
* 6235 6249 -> 9.52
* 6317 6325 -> 9.60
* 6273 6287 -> 9.55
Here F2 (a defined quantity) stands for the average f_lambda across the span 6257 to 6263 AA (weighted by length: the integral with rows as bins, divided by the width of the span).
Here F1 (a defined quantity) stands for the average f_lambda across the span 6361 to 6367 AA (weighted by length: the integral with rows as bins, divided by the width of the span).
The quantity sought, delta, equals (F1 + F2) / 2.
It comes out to 11.6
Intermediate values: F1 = 11.6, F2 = 11.5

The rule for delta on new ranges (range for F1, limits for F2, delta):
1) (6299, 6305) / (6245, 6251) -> 11.8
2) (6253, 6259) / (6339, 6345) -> 11.7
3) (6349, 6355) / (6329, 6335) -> 11.8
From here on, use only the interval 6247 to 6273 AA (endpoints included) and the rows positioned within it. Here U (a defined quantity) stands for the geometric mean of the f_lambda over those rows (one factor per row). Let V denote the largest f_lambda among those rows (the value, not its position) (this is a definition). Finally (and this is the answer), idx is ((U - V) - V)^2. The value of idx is 154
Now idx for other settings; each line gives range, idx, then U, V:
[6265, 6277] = 148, 12.0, 12.1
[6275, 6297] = 148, 12.0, 12.06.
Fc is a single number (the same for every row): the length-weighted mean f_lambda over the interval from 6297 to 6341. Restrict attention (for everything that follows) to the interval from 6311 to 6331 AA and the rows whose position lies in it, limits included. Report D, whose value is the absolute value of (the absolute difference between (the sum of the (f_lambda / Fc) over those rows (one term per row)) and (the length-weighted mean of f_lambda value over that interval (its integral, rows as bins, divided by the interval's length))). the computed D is 1.74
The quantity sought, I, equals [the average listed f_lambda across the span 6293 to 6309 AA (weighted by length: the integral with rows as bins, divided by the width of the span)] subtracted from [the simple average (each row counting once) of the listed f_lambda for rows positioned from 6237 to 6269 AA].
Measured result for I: -0.17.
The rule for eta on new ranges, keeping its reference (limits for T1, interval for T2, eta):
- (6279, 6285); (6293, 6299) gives 1.00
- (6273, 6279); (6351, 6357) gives 1.02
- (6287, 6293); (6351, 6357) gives 1.02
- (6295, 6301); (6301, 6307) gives 0.99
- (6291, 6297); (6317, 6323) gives 1.03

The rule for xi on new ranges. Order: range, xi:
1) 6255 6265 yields 11.5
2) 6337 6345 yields 11.72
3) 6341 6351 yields 11.91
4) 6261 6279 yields 11.81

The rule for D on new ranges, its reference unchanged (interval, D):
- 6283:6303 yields 1.77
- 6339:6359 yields 1.76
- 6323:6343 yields 1.74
